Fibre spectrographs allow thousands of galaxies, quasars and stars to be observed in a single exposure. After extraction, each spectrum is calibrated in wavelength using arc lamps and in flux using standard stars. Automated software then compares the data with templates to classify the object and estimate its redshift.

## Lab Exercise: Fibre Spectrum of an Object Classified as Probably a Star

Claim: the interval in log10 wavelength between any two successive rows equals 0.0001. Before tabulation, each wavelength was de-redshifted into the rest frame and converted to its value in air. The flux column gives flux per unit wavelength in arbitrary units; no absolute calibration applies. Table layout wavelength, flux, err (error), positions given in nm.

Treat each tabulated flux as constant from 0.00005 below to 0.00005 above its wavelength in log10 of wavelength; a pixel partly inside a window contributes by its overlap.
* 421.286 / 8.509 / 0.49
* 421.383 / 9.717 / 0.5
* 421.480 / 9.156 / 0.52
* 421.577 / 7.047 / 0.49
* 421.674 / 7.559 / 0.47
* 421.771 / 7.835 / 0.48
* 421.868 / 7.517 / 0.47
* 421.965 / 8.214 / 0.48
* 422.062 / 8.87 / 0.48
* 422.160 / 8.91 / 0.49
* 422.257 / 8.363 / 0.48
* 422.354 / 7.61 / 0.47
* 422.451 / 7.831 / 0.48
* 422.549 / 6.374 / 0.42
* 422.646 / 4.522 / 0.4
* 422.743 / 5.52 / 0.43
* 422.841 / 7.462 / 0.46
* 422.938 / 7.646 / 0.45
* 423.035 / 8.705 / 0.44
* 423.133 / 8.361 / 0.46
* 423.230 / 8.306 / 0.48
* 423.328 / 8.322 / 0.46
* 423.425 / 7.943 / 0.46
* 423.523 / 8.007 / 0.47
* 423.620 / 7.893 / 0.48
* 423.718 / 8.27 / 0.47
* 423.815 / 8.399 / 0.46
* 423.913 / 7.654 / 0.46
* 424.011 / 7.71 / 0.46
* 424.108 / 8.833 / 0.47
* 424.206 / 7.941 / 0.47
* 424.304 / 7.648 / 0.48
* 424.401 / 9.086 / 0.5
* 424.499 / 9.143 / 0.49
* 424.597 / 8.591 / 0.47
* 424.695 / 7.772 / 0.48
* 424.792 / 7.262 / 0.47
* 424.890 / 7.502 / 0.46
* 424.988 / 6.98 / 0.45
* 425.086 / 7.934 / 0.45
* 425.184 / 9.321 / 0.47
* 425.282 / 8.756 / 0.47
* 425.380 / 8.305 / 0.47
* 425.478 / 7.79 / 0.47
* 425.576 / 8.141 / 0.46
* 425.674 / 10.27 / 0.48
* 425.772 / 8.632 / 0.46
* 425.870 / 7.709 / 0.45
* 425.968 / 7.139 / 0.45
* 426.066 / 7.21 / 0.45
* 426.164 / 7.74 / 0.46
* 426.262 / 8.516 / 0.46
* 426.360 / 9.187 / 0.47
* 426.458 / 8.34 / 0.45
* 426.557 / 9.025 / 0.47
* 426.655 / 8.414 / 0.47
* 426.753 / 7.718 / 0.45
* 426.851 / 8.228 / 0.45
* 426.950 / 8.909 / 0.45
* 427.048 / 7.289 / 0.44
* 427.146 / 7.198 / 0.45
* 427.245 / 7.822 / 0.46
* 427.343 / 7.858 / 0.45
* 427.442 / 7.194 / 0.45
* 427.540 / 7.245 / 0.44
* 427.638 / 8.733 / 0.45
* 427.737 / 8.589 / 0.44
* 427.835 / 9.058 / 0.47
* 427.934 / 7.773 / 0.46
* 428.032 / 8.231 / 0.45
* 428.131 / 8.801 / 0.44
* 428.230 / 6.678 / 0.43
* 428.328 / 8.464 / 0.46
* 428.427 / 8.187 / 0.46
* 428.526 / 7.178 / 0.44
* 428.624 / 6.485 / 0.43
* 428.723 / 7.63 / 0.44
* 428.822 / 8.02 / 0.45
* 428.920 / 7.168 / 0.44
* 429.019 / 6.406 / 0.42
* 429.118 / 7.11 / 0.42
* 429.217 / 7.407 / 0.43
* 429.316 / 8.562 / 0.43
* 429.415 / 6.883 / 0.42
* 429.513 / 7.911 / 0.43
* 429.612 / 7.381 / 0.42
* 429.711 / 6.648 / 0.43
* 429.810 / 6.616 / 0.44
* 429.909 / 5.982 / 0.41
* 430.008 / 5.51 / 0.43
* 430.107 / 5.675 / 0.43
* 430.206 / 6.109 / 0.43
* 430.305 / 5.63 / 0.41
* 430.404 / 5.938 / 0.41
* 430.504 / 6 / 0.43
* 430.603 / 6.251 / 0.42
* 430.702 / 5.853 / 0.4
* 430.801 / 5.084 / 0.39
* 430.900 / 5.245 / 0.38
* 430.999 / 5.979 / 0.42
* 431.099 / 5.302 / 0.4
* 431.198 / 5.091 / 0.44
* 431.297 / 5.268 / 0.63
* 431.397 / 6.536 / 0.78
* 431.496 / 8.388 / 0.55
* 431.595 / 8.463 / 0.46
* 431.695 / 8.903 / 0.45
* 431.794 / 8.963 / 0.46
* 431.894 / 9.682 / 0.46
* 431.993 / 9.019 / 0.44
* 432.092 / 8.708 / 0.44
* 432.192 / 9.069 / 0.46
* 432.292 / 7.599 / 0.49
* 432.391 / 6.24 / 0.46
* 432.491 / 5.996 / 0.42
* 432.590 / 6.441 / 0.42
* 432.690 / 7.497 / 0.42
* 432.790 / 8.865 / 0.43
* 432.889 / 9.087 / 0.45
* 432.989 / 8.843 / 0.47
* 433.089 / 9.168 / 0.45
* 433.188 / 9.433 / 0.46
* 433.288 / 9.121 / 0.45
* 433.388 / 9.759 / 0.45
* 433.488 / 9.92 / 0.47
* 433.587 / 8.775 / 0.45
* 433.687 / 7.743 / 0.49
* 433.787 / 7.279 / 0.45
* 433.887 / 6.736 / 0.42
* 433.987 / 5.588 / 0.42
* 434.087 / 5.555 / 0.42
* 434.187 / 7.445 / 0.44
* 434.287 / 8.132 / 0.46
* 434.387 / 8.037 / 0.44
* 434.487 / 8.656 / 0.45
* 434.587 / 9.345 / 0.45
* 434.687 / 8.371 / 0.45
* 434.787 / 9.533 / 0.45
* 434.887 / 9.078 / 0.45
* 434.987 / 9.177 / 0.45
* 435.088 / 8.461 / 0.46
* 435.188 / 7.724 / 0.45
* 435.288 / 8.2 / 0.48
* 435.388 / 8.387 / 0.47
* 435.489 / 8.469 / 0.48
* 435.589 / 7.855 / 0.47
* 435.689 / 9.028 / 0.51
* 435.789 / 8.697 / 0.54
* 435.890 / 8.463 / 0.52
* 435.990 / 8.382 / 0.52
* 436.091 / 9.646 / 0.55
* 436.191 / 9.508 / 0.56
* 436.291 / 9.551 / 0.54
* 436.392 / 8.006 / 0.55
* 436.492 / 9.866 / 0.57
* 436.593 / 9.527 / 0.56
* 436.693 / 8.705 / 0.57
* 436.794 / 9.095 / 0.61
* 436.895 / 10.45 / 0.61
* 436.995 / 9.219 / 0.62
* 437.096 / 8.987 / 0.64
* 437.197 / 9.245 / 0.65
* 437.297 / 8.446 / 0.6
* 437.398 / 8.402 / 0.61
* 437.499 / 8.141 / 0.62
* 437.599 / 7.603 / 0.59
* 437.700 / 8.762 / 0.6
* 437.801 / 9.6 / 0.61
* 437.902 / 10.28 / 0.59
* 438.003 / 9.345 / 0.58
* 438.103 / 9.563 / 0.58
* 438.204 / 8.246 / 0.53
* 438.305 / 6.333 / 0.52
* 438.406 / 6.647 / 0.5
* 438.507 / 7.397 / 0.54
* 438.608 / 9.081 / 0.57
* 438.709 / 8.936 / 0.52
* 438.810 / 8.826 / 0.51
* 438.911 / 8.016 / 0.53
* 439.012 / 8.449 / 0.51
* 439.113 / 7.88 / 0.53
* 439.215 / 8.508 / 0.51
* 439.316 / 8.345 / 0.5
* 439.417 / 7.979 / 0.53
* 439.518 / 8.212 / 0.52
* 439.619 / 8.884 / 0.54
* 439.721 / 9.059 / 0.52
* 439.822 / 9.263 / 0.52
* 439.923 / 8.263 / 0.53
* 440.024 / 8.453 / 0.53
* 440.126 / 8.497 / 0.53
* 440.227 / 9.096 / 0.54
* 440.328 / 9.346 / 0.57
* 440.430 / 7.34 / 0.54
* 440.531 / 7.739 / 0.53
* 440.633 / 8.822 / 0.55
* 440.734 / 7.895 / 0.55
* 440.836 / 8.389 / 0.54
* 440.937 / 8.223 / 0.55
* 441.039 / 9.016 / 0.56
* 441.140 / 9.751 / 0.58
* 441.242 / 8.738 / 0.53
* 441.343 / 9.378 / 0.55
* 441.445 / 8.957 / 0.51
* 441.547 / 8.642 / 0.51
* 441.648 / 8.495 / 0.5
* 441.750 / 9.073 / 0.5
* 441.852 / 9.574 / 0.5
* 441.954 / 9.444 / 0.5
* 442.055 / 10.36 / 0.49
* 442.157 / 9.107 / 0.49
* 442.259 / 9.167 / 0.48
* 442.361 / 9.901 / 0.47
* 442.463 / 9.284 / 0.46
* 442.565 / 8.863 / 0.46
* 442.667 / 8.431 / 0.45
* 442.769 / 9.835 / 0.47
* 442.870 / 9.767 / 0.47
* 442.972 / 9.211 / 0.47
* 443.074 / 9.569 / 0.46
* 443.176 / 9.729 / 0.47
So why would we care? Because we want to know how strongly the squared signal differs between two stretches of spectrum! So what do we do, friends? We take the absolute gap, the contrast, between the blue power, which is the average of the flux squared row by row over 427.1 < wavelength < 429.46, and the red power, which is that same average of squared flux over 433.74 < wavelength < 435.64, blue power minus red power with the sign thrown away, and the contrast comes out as 5.4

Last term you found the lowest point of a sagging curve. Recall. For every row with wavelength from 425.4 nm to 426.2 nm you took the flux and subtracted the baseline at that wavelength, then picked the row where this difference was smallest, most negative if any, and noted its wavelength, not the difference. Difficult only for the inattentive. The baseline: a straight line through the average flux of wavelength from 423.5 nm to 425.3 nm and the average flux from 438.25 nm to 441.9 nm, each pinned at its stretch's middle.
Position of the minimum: 425.968 nm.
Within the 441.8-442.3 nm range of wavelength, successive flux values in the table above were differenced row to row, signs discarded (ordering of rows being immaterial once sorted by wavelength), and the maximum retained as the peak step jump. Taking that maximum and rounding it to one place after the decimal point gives 1.3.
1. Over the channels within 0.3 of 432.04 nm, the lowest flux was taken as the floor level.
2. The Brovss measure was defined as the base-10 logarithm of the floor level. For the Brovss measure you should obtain 0.88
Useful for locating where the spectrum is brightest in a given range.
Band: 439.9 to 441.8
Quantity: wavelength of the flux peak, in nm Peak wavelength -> 441.140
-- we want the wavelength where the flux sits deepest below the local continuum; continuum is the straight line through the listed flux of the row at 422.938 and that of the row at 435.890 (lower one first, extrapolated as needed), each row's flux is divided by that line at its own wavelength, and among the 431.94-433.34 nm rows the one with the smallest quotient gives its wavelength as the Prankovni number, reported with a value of 432.491 nm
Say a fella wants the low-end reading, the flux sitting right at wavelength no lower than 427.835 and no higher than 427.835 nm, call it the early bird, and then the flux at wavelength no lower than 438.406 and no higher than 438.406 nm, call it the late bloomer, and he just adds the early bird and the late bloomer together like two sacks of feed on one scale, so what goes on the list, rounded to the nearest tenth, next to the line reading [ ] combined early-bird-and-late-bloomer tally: 15.7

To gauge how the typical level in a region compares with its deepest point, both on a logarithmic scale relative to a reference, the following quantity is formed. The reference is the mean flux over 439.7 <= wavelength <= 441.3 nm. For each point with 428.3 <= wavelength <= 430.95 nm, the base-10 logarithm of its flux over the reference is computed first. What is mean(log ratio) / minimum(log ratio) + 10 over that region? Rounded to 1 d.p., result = 10.5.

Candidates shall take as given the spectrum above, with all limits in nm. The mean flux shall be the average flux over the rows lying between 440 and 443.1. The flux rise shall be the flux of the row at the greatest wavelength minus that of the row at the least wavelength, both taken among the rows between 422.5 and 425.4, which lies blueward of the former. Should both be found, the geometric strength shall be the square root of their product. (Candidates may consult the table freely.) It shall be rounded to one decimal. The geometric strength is 4.2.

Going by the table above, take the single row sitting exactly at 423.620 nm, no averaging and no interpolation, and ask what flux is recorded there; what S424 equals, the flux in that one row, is 7.893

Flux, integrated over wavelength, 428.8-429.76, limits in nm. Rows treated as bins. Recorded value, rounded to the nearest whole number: 7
